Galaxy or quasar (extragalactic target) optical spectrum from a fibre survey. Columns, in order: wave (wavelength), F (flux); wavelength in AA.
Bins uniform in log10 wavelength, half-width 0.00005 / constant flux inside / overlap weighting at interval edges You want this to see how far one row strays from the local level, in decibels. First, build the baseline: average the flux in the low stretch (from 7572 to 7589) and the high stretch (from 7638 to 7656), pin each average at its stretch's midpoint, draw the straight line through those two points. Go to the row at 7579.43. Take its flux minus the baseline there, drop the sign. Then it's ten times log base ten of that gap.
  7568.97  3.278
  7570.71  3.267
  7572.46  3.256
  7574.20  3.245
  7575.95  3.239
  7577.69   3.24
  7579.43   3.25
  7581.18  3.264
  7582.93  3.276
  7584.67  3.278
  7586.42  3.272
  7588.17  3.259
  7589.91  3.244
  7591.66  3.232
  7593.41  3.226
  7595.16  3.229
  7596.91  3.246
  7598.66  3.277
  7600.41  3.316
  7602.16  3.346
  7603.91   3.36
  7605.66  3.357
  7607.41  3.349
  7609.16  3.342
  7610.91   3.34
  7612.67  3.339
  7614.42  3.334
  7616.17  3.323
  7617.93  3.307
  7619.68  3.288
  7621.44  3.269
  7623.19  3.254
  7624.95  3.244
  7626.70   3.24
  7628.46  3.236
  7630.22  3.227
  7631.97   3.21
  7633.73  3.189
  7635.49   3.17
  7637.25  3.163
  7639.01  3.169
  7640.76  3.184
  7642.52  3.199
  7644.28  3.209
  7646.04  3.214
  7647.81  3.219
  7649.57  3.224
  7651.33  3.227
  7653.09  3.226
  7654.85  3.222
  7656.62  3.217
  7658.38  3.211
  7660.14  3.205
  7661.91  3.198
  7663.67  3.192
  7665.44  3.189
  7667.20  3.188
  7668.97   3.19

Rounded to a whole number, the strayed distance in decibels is -21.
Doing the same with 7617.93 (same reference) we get -11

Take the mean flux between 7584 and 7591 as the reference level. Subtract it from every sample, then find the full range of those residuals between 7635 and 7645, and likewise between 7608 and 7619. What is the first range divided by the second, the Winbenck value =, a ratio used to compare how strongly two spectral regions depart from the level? 1.3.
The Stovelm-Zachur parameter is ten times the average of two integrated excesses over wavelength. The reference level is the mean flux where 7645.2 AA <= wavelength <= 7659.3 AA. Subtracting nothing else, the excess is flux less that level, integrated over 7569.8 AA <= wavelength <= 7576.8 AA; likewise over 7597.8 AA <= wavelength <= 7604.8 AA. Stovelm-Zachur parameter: 4.8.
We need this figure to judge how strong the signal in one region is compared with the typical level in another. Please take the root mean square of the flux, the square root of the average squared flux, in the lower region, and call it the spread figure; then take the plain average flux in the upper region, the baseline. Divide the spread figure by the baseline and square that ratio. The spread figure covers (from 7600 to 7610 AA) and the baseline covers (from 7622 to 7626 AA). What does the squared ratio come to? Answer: 1.06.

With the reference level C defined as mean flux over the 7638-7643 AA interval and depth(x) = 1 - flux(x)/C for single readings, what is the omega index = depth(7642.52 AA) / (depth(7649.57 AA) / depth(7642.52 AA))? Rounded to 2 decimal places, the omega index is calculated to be 0.00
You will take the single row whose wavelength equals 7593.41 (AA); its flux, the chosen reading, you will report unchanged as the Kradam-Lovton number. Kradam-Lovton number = 3.226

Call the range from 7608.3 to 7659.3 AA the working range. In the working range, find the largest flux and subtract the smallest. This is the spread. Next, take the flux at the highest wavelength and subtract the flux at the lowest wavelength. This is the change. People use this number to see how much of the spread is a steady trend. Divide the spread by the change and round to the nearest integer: -1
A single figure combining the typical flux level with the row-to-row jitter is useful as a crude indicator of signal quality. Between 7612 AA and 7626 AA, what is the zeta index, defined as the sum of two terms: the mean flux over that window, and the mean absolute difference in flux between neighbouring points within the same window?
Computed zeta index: 3.31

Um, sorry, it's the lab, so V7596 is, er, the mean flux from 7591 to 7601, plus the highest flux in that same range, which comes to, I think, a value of 6.57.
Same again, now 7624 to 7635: 6.47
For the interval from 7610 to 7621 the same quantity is 6.66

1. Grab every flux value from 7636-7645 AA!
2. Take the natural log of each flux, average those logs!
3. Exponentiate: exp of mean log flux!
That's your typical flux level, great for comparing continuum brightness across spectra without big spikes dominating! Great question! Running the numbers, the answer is 3.18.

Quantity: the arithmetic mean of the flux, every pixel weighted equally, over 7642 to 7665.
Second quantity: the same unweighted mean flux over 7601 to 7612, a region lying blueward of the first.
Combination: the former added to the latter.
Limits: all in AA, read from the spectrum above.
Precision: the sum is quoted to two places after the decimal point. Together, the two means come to 6.56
